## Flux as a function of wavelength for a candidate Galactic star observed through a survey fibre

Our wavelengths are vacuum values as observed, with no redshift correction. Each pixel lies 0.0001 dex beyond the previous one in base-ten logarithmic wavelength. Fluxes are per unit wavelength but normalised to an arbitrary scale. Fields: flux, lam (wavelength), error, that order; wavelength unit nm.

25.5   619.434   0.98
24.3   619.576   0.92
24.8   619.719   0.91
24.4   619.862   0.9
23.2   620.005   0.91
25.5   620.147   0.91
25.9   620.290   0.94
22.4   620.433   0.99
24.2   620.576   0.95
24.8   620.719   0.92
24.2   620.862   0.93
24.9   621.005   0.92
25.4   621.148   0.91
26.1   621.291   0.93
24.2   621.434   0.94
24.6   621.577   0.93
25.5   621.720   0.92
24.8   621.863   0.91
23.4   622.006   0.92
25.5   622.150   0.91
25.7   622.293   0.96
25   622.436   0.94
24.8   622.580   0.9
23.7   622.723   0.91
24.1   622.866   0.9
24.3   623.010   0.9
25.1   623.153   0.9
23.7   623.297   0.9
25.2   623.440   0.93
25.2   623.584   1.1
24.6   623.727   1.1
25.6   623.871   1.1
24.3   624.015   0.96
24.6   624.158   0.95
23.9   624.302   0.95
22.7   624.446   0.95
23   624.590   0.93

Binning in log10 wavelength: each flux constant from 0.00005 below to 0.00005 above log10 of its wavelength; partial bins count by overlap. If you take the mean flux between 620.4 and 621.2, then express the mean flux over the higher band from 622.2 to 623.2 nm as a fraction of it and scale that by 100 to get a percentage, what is 101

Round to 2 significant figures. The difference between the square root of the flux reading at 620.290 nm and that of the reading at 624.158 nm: 0.13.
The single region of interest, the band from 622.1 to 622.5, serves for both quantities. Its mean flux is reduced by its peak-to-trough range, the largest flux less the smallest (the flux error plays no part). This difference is 24.7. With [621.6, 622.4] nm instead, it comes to 22.7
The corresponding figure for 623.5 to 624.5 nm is 21.5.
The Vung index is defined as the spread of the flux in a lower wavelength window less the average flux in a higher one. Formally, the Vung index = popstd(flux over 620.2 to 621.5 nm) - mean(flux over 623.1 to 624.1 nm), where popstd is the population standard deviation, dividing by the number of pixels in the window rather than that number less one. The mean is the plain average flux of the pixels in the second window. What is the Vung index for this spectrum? -23.8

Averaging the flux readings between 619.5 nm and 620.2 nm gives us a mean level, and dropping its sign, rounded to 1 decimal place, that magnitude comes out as 24.4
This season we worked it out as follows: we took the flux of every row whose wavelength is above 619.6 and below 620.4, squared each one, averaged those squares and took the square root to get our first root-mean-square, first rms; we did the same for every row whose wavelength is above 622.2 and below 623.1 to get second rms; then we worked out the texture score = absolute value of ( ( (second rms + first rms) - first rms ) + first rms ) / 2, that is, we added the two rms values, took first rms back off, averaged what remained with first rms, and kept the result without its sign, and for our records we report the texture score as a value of 24.7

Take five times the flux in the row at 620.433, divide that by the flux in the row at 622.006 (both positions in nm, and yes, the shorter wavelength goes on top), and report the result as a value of 4.8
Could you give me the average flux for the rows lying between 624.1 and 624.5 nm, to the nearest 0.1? 23.7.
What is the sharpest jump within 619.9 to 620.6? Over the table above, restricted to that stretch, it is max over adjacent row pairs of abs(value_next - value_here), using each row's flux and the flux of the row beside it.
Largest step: 3.5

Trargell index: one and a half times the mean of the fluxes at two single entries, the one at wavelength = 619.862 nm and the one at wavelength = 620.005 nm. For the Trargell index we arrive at 35.7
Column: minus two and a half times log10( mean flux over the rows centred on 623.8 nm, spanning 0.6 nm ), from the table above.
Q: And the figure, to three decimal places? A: -3.492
